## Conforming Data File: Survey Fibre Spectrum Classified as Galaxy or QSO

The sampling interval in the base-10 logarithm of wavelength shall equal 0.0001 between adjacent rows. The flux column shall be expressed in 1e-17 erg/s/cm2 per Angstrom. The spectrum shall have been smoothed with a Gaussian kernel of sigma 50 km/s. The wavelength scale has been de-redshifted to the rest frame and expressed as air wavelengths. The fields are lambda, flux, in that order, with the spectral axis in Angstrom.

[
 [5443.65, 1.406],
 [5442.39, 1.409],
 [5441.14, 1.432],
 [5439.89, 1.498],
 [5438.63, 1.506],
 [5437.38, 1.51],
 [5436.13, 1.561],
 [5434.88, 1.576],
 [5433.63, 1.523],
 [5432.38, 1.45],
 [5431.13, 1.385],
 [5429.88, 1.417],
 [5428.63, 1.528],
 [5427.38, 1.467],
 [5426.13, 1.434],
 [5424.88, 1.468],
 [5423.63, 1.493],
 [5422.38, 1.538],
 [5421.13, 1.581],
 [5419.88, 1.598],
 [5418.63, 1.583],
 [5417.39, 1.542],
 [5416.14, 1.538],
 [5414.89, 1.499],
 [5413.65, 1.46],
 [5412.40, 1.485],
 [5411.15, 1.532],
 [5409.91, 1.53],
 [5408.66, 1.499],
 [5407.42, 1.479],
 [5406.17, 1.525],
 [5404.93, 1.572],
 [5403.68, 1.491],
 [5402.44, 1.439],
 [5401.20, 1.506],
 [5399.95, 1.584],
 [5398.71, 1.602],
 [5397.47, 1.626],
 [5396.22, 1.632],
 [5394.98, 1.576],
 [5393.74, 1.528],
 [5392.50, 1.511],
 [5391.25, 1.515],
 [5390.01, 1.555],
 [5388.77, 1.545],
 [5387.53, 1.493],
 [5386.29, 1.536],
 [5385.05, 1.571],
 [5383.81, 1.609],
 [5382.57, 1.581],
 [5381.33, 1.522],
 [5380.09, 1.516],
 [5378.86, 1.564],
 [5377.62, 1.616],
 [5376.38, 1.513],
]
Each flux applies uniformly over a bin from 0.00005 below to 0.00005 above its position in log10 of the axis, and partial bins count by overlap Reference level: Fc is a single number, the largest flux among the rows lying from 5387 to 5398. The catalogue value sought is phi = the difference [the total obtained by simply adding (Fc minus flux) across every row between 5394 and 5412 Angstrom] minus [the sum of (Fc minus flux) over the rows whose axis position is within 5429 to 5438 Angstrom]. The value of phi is 0.3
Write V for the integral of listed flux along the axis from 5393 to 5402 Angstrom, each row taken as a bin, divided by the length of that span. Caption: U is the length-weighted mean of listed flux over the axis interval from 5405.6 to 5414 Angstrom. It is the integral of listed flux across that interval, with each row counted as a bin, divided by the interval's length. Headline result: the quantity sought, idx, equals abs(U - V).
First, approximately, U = 1.50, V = 1.58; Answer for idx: 0.074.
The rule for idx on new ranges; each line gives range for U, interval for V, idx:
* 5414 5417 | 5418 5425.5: 0.028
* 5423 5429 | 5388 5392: 0.059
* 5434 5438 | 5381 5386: 0.022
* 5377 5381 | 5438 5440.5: 0.065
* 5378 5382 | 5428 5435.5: 0.061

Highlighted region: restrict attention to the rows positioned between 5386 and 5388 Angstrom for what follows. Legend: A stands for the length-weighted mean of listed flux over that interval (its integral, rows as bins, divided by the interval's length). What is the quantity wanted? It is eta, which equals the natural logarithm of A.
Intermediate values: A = 1.513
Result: 0.414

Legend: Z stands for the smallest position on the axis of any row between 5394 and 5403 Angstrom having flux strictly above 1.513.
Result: 5394.98 Angstrom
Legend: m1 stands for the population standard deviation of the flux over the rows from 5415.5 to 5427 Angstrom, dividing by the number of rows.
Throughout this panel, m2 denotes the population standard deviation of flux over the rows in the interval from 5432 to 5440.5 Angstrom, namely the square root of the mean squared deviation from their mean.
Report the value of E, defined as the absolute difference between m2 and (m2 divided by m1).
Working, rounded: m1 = 0.052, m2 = 0.039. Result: 0.70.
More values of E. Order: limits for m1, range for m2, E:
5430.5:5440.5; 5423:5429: 0.52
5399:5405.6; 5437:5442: 0.56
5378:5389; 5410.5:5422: 1.26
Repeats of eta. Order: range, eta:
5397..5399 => 0.481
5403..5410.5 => 0.415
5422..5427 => 0.391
